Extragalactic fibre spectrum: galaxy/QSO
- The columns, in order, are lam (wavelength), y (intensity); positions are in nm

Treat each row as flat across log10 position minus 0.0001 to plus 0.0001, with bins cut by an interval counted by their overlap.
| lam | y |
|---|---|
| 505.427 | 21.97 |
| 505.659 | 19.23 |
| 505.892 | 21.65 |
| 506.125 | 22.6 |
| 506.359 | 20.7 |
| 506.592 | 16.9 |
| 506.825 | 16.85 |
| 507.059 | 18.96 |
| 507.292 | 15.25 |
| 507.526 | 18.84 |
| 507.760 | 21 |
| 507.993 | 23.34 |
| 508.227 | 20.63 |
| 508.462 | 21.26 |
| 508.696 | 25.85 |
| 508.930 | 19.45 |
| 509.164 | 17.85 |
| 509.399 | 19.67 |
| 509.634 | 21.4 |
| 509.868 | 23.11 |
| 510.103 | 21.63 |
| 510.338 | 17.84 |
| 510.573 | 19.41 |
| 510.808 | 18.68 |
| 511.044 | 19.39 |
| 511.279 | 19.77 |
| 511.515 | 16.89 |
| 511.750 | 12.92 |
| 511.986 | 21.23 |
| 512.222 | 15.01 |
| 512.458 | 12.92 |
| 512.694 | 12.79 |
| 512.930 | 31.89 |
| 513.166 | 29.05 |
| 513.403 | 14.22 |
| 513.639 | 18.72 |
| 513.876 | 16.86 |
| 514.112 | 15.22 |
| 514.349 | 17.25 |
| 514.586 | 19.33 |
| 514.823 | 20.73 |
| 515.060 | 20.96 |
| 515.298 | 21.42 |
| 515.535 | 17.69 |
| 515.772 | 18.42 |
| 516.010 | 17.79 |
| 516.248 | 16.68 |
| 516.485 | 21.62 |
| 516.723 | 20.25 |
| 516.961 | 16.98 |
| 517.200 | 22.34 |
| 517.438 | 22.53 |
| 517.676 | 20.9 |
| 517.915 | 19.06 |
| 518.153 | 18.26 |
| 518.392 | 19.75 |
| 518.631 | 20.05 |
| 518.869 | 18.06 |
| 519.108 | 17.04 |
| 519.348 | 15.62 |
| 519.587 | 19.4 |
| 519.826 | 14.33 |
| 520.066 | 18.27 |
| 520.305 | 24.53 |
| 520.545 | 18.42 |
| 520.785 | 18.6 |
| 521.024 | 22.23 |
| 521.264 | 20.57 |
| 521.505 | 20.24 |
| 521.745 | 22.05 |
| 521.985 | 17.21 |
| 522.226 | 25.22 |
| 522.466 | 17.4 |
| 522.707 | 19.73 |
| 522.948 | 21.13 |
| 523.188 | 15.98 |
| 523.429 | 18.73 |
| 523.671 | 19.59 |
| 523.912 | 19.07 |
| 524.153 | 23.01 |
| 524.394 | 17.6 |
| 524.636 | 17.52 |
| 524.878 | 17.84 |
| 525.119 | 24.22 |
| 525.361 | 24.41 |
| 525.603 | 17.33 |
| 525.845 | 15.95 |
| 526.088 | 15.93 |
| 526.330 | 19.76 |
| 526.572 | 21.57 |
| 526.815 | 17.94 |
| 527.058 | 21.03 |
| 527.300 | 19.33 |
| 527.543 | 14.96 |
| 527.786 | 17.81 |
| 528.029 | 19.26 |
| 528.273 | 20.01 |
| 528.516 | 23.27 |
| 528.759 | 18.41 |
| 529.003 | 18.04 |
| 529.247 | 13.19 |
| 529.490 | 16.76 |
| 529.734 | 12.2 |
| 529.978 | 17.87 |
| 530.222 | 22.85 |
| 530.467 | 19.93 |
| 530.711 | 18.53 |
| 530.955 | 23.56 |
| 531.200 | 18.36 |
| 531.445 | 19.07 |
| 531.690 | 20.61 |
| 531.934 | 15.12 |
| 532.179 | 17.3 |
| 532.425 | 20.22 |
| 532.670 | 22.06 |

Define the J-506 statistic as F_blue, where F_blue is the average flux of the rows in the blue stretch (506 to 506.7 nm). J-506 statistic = 20.1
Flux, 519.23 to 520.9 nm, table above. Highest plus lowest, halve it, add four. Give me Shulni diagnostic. 23.4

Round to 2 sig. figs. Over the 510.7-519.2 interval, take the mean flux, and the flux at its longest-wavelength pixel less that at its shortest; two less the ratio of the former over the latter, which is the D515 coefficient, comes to 14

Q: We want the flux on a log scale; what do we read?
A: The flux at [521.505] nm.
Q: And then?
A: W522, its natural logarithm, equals 3.01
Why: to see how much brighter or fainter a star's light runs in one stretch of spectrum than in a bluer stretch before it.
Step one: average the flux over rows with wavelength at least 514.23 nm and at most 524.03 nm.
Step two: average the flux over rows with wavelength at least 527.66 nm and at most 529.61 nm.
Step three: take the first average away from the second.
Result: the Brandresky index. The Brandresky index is -1.1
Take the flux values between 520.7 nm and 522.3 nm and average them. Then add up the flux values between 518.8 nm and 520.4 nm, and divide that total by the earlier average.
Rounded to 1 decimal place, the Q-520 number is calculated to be 6.1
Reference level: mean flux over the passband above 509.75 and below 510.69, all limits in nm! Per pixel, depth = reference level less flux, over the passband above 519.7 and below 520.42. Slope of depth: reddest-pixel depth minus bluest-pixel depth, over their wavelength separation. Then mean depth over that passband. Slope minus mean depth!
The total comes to -23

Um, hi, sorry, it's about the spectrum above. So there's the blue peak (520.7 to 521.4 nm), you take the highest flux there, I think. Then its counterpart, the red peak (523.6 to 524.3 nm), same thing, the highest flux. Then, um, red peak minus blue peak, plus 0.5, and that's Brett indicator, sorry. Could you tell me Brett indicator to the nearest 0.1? 1.3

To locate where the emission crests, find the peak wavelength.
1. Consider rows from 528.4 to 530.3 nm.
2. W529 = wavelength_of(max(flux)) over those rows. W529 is 528.516 nm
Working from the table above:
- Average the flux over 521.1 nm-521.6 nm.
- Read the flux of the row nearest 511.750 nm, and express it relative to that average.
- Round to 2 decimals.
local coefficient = 0.63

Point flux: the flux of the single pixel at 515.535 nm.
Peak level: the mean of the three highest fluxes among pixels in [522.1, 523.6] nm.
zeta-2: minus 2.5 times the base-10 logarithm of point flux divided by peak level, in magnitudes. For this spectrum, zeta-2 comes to 0.24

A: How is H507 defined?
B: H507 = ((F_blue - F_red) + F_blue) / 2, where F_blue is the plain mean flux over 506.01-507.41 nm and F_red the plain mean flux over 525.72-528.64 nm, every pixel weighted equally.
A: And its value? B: 9.1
